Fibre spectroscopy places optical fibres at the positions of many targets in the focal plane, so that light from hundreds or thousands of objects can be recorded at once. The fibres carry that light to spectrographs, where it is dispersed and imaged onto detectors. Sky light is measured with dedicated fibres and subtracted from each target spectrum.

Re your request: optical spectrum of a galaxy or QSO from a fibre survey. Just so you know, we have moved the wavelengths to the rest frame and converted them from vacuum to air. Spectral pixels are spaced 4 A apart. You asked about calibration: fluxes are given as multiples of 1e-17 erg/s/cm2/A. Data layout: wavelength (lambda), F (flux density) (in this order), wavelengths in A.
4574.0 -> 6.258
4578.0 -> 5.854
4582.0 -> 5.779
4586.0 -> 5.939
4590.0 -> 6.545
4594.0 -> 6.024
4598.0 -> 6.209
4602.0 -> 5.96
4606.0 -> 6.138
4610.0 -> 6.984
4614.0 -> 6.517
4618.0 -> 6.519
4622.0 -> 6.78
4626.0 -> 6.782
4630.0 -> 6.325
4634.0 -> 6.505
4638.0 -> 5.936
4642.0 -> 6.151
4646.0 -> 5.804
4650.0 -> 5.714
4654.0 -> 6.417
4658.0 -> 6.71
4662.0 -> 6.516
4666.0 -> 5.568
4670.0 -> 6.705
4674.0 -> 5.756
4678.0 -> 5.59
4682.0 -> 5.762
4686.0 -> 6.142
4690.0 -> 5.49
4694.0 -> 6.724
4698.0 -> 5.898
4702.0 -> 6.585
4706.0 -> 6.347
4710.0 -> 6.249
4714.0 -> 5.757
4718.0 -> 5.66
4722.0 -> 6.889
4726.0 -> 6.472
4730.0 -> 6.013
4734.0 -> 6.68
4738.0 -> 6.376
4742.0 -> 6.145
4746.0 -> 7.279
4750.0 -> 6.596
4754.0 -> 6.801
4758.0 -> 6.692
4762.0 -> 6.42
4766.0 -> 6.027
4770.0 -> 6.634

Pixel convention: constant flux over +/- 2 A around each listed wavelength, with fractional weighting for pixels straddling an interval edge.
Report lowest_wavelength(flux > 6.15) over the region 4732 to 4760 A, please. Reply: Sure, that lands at 4734.0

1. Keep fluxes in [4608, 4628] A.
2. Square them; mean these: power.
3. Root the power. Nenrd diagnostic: 6.72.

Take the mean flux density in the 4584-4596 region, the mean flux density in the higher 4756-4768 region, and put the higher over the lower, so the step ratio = 1.03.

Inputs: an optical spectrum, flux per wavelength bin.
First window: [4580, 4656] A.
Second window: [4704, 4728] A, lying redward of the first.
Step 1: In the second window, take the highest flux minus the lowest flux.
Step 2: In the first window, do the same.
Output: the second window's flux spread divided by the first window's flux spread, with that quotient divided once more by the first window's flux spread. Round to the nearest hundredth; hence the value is 0.76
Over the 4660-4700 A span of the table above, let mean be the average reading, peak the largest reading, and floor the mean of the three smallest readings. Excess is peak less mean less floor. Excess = -4.84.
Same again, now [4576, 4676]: -4.94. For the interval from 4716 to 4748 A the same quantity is -5.10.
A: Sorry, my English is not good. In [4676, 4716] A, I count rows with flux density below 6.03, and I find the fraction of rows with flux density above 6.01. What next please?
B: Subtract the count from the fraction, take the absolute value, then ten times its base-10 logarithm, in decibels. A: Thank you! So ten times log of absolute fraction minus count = 7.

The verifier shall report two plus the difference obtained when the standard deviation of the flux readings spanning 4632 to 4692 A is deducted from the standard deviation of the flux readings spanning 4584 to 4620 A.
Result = 1.92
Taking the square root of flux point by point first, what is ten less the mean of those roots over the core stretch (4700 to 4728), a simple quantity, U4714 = 7.495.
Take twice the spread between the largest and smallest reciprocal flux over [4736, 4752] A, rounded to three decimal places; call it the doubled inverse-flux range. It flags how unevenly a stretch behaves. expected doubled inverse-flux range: 0.051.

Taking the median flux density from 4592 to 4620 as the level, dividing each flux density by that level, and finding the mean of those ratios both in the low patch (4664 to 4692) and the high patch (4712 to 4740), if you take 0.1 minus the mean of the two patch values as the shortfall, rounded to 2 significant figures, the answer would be -0.88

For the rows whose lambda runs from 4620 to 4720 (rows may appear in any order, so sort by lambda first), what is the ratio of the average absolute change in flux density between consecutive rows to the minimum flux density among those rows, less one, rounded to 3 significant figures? -0.916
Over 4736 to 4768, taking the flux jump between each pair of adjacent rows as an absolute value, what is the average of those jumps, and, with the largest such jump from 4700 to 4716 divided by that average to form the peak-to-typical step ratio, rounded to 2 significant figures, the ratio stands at 1.1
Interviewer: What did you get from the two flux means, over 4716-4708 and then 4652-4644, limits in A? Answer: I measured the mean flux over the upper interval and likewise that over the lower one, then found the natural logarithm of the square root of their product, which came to 1.77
